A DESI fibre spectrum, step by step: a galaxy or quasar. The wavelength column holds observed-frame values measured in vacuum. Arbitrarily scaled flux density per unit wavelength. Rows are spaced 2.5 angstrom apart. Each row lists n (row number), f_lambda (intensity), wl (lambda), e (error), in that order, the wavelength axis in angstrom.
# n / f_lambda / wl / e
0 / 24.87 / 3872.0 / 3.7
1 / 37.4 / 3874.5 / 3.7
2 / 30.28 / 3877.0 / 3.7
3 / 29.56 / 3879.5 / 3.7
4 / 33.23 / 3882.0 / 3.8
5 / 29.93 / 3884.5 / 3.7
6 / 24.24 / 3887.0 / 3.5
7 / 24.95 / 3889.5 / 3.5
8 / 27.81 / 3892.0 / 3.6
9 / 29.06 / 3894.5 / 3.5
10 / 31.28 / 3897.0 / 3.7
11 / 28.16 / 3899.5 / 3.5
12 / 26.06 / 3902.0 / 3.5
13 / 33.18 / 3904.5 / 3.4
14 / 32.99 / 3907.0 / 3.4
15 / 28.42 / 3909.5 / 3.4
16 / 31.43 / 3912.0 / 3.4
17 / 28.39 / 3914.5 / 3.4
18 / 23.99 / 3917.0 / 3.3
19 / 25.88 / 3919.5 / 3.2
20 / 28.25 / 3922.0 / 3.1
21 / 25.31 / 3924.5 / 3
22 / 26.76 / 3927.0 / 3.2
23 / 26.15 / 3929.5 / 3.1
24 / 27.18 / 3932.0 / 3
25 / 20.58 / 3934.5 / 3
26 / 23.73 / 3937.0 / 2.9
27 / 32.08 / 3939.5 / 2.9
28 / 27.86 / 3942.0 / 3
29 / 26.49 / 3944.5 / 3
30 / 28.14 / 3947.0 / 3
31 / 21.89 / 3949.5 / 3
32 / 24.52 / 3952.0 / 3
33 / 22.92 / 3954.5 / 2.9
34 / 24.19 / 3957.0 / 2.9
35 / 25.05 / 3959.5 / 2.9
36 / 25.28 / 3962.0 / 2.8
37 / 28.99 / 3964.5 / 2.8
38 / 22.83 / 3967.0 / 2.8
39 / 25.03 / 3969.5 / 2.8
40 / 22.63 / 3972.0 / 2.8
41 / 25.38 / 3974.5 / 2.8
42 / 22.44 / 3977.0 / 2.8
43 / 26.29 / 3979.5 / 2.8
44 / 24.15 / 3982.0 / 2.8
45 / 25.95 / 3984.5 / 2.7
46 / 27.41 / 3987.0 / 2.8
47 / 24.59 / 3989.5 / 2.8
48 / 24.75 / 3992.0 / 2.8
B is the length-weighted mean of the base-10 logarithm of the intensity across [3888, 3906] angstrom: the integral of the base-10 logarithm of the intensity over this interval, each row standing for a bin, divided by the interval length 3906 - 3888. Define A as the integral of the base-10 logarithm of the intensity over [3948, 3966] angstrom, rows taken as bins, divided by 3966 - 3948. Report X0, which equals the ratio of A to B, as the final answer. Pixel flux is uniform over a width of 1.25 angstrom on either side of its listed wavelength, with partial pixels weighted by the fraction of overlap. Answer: 0.96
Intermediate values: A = 1.391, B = 1.46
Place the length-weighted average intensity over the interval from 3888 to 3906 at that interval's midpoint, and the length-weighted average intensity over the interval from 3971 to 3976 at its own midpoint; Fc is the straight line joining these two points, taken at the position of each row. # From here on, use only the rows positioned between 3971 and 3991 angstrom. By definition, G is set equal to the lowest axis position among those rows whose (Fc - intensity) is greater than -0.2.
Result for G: 3972.0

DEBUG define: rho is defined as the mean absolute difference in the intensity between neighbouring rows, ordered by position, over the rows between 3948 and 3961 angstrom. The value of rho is 1.6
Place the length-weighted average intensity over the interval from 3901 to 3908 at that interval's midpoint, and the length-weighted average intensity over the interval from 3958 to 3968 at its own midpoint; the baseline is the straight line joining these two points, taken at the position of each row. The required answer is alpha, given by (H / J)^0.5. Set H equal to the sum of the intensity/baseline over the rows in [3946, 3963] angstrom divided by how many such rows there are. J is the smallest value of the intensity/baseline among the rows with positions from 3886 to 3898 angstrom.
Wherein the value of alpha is 1.12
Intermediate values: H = 0.93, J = 0.75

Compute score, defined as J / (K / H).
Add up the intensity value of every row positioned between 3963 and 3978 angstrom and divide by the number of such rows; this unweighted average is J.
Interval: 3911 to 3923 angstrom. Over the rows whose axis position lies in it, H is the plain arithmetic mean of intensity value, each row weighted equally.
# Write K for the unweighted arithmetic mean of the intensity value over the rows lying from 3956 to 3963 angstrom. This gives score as 27.3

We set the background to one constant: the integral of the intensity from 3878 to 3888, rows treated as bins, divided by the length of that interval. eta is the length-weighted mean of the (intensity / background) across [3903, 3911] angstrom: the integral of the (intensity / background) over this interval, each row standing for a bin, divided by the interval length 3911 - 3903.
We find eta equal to 1.07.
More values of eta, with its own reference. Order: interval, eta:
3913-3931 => 0.90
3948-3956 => 0.79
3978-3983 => 0.86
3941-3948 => 0.93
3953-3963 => 0.83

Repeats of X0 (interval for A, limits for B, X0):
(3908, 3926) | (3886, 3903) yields 1.00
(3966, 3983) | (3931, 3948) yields 0.97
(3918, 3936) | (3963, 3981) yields 1.01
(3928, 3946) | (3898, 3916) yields 0.96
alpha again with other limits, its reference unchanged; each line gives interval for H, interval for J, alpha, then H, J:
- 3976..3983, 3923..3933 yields 1.08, 1.01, 0.87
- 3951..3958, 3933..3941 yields 1.11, 0.91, 0.73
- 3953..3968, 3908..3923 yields 1.09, 0.97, 0.81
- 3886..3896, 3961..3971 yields 0.96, 0.83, 0.91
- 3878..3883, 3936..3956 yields 1.08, 0.95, 0.82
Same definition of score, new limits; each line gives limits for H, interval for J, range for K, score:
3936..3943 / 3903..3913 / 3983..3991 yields 33.8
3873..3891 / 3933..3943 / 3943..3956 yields 31.5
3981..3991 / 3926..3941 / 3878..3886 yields 21.5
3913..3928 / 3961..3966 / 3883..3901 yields 25.7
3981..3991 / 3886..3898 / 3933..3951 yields 27.1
